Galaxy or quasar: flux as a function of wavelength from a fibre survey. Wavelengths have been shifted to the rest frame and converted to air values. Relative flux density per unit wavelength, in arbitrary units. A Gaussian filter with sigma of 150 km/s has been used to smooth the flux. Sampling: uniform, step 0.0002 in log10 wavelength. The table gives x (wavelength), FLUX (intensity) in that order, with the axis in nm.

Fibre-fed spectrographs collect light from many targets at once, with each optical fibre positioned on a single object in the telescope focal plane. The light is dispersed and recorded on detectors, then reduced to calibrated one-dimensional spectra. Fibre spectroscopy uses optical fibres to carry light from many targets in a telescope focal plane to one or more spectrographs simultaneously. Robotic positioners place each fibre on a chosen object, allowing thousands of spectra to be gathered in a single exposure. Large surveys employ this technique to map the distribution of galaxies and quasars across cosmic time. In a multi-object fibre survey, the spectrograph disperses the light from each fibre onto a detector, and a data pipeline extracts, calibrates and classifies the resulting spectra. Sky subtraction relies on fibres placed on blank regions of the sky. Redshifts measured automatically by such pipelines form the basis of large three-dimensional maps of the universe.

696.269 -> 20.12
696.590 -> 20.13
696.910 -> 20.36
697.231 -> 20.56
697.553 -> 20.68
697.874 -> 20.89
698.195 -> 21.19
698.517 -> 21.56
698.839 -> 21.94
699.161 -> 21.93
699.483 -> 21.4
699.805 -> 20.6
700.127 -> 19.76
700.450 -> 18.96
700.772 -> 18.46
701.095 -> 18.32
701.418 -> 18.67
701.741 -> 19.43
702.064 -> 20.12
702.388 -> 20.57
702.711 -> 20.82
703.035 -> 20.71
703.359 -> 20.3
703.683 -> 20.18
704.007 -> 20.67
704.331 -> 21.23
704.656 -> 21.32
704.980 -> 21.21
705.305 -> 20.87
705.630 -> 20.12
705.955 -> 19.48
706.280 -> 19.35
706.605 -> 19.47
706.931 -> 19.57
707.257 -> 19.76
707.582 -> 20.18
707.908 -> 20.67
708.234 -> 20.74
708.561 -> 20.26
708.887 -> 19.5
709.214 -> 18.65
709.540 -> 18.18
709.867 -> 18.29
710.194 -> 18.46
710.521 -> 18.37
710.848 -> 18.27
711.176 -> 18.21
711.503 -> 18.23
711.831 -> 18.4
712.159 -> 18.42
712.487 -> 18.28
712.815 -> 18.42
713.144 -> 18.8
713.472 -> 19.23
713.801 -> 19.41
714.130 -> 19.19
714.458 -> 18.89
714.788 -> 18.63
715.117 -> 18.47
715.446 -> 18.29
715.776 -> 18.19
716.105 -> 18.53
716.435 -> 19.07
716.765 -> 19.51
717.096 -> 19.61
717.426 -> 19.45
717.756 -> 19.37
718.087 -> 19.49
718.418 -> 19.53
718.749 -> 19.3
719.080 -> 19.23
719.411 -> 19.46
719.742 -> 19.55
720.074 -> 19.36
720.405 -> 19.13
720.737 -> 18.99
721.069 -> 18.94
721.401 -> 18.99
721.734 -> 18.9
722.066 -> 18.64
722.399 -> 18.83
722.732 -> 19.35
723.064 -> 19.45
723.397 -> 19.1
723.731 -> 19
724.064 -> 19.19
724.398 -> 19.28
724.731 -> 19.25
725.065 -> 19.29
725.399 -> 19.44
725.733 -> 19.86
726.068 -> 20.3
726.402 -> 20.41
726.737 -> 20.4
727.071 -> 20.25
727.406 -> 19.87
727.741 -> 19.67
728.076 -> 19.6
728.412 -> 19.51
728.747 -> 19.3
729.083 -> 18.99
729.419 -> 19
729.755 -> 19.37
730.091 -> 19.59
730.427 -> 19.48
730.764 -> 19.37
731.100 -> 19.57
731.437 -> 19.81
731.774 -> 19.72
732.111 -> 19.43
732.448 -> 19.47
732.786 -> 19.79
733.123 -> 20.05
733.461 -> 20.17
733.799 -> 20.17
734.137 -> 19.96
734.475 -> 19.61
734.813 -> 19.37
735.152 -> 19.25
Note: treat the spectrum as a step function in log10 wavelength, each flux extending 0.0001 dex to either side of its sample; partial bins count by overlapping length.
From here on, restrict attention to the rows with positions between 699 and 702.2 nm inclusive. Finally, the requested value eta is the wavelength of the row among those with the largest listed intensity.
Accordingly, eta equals 699.161 nm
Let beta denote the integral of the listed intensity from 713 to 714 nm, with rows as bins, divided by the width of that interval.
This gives 19.2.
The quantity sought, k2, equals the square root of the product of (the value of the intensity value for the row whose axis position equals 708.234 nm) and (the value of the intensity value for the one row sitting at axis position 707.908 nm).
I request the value 20.7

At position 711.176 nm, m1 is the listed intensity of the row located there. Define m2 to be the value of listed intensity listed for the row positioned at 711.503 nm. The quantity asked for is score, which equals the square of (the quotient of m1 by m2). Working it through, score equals 1.00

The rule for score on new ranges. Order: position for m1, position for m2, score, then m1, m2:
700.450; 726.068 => 0.87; 18.96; 20.3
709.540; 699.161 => 0.69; 18.18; 21.93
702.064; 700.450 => 1.13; 20.12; 18.96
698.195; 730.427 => 1.18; 21.19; 19.48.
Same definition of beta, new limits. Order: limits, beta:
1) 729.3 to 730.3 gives 19.4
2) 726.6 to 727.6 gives 20.2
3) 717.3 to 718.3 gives 19.4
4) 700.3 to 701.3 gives 18.6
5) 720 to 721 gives 19.1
